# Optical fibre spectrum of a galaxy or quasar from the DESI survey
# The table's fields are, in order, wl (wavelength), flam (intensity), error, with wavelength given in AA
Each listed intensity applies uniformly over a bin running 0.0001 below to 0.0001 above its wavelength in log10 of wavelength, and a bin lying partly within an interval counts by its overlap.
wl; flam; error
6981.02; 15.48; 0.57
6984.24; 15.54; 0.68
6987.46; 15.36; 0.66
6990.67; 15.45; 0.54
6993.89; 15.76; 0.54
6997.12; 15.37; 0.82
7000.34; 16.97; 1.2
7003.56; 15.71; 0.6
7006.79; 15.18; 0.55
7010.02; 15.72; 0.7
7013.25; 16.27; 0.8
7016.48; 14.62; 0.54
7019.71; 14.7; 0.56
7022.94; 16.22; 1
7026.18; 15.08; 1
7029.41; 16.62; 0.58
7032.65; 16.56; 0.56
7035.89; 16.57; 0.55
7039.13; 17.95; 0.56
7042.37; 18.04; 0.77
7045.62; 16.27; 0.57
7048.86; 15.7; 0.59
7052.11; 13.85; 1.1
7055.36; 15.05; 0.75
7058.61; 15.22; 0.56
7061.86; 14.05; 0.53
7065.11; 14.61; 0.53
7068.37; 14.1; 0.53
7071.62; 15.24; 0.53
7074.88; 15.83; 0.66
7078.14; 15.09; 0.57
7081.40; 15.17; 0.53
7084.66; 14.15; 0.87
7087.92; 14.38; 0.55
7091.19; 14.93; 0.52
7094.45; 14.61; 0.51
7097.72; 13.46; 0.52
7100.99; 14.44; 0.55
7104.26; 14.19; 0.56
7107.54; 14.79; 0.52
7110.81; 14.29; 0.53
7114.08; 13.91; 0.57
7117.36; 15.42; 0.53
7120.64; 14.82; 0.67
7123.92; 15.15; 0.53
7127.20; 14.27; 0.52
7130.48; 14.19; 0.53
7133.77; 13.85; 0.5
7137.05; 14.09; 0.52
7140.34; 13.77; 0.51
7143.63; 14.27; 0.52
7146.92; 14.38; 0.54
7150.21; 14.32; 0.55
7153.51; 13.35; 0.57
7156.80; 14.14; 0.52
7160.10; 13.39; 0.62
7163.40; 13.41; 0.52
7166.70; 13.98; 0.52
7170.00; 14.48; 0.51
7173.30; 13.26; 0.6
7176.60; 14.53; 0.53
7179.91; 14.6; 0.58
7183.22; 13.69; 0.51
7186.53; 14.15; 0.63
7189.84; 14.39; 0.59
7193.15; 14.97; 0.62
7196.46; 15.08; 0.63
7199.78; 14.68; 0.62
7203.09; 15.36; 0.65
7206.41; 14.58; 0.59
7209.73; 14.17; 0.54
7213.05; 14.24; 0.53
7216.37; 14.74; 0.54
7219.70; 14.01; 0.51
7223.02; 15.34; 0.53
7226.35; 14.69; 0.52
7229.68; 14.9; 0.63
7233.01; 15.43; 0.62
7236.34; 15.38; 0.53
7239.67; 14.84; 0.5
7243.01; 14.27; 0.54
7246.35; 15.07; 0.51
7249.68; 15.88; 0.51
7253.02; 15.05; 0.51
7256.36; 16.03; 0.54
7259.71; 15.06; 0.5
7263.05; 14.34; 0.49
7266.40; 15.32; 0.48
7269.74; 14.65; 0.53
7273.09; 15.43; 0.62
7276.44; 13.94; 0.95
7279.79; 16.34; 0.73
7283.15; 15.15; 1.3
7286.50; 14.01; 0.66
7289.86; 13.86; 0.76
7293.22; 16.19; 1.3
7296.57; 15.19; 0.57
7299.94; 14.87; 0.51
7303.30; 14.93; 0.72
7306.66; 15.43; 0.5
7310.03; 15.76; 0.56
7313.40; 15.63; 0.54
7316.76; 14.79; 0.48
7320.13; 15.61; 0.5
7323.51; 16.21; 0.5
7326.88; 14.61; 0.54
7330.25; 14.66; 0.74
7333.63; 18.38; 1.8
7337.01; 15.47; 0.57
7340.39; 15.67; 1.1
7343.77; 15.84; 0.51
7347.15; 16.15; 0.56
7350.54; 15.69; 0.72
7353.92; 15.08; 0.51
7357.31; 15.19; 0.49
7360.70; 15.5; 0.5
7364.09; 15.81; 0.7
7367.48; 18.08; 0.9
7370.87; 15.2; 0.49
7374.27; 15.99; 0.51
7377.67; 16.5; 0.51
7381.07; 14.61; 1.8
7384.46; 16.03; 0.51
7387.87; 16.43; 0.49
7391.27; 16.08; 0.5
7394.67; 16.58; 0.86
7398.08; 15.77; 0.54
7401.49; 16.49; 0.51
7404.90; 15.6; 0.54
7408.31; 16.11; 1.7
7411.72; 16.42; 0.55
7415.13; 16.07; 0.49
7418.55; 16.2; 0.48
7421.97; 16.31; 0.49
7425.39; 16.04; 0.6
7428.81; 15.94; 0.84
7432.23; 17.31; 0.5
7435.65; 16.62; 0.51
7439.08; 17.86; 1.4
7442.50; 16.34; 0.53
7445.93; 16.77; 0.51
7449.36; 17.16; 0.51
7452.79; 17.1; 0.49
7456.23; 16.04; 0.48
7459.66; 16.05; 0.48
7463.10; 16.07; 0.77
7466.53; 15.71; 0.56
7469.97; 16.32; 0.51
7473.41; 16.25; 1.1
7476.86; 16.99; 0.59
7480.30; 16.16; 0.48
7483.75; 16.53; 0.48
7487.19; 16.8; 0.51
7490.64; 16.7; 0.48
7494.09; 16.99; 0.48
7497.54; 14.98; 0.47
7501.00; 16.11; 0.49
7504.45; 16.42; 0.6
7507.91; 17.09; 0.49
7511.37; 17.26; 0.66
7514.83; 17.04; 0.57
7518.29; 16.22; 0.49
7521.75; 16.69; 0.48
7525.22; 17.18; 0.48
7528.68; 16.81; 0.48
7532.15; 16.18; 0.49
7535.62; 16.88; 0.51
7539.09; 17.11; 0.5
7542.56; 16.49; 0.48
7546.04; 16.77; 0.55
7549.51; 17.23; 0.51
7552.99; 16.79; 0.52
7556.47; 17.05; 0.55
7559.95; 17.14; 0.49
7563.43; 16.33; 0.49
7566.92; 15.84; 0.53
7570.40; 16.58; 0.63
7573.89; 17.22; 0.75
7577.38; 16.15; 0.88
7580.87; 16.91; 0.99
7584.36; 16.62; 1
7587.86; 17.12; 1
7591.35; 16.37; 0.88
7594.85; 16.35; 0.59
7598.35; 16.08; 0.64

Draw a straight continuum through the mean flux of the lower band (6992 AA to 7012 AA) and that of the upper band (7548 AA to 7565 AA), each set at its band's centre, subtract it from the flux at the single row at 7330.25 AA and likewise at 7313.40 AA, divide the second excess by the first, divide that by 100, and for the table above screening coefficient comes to 0.00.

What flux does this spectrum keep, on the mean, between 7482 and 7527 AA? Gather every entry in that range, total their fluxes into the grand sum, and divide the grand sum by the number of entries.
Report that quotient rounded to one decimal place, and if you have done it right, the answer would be 16.6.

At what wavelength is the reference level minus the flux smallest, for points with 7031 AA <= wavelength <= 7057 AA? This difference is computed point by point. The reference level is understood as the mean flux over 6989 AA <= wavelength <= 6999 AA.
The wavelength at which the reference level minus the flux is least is 7042.37 AA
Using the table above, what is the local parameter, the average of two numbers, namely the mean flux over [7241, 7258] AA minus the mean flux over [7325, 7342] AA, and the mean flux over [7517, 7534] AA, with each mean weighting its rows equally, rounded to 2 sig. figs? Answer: 8.1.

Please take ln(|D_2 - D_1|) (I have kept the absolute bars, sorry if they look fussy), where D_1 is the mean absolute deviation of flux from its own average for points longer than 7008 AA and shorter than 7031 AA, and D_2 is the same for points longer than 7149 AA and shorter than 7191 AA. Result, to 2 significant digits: -1.3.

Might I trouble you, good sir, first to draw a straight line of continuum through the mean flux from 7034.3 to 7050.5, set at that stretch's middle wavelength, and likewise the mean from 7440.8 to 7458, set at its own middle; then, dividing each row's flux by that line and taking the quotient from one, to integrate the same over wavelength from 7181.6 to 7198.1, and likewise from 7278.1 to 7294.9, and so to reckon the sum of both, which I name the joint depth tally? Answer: 4.0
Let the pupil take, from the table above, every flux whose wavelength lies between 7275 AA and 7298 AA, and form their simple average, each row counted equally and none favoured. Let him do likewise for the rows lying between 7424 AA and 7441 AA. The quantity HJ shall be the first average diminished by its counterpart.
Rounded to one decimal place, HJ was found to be -1.8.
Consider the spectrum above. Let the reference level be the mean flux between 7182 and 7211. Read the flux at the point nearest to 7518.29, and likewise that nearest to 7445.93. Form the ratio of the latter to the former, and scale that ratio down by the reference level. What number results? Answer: 0.071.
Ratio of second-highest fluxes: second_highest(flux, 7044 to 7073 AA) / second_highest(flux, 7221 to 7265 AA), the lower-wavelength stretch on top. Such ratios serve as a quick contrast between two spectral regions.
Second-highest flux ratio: 0.99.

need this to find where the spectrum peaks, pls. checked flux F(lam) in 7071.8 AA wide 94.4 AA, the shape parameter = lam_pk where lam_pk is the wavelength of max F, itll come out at 7042.37 AA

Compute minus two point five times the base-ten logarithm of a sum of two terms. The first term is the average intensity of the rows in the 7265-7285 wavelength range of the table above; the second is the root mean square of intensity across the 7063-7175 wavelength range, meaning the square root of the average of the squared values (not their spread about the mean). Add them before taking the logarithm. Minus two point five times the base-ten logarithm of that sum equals -3.67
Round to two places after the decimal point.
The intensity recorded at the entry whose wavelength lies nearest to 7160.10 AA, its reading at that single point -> 13.39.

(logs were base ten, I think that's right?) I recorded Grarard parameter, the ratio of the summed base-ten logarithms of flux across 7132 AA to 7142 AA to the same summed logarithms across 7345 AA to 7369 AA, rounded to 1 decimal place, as 0.4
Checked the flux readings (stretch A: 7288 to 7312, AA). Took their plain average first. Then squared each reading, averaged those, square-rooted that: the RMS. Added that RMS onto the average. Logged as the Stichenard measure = 30.4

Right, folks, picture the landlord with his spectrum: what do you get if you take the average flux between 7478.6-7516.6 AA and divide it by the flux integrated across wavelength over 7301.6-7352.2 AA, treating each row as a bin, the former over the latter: 0.021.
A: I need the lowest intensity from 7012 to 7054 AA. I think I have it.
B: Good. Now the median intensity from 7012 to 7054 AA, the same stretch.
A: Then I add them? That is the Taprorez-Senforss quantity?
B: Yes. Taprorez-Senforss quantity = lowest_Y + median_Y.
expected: 30.1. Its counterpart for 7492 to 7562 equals 31.8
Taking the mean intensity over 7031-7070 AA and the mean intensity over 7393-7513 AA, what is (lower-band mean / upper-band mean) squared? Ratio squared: 0.91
